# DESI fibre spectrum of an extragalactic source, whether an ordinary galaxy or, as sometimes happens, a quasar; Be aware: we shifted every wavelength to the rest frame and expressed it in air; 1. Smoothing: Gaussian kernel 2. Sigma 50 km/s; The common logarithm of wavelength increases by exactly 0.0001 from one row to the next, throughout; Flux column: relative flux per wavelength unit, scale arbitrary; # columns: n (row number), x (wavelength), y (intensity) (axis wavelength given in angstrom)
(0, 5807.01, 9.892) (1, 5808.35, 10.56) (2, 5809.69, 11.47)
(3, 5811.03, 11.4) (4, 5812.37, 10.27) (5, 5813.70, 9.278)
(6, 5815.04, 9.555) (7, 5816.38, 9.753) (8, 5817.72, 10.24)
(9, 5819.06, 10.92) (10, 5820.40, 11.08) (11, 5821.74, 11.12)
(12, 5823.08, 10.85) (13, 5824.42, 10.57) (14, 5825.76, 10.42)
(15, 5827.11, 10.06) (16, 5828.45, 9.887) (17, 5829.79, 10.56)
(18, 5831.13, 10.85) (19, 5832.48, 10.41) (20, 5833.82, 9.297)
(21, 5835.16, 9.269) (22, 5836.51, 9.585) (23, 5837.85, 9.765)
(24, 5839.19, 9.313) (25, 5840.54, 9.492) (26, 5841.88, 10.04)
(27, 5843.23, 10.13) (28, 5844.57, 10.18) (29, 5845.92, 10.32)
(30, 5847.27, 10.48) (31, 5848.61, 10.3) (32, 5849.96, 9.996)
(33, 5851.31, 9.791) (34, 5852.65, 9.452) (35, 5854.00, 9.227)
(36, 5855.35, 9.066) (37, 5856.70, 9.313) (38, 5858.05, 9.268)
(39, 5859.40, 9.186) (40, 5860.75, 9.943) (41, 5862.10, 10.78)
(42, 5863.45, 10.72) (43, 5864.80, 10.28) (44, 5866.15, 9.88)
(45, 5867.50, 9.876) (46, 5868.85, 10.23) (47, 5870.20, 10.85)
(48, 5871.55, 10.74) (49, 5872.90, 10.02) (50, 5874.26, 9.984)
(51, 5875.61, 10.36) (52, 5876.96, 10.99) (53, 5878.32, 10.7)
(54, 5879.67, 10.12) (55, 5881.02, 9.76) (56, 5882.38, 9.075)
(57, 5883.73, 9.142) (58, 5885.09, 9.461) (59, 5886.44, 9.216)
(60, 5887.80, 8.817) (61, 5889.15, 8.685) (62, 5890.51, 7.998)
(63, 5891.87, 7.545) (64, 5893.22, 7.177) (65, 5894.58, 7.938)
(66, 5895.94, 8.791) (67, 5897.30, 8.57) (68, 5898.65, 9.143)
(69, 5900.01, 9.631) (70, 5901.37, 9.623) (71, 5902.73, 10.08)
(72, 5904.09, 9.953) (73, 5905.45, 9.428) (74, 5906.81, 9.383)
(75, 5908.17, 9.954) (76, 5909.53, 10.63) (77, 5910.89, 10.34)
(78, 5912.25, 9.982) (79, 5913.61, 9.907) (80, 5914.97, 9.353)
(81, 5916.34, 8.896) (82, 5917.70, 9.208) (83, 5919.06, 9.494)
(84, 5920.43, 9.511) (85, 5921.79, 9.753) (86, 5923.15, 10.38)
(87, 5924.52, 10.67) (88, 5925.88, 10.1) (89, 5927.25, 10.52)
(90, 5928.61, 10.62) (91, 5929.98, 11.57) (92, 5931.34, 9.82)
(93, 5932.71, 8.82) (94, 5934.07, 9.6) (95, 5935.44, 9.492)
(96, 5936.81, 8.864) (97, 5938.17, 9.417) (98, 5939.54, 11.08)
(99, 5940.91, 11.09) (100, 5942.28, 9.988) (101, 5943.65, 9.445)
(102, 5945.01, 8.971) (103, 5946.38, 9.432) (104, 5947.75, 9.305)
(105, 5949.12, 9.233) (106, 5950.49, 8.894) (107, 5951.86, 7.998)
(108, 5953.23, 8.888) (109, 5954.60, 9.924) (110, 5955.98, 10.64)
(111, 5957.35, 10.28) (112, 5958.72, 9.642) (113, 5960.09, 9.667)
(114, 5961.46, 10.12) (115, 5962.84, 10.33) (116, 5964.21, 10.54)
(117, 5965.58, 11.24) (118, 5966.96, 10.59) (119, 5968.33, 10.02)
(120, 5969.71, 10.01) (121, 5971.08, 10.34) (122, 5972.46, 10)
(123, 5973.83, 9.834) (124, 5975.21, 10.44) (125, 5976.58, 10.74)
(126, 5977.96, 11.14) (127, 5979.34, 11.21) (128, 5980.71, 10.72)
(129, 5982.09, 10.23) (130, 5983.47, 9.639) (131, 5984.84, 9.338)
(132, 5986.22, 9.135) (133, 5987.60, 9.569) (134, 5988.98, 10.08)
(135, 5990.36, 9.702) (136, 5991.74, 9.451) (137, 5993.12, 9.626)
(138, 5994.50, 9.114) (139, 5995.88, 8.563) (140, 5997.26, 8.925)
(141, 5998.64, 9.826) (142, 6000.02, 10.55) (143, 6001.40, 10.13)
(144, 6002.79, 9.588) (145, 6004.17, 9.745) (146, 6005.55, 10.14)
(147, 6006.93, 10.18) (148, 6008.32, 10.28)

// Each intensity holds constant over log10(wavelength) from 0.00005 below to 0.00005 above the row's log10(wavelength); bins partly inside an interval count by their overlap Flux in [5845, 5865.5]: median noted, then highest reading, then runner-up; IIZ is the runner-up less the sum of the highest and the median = -10.0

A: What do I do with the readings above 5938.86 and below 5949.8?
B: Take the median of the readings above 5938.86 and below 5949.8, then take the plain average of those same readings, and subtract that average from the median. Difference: -0.38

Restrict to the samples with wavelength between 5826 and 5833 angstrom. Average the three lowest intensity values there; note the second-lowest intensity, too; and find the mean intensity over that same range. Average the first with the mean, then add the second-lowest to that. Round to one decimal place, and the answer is 20.3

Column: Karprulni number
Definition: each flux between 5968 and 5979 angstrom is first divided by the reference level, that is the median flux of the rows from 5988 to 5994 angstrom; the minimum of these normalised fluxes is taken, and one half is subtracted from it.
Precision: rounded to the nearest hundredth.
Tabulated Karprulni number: 0.52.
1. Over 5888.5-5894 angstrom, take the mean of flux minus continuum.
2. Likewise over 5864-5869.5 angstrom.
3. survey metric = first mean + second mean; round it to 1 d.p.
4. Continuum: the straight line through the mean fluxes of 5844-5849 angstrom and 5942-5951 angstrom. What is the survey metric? -2.1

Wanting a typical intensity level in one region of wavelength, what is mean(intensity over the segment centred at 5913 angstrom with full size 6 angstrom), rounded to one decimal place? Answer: 9.9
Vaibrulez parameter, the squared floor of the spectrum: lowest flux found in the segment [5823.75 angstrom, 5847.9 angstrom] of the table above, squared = 86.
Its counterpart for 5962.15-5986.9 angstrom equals 83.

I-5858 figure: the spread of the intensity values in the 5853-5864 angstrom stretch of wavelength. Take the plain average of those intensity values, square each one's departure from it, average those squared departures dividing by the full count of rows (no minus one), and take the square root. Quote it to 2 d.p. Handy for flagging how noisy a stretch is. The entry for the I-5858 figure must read 0.66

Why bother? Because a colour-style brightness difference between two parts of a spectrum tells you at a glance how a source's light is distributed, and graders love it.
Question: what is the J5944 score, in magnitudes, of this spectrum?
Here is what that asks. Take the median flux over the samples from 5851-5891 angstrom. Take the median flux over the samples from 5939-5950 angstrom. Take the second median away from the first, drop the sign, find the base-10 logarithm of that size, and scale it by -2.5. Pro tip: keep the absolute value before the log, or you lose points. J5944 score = 1.0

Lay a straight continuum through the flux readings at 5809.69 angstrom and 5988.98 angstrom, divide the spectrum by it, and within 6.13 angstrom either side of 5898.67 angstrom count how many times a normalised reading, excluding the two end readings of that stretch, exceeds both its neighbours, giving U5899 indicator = 2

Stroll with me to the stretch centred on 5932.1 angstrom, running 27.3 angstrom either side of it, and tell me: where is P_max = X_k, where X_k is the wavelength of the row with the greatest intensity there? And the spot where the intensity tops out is 5929.98 angstrom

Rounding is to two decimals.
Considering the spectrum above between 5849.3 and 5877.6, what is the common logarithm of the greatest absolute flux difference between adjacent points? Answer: -0.08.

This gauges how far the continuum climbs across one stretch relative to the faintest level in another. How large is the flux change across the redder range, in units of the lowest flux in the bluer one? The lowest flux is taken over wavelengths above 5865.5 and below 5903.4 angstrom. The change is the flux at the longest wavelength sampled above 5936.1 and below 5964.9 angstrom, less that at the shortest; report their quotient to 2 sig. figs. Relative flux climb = 0.23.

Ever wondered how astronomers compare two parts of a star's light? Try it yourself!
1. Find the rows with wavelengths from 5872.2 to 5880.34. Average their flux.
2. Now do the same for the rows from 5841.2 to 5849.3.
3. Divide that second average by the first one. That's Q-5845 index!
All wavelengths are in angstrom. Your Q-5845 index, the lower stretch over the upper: 0.99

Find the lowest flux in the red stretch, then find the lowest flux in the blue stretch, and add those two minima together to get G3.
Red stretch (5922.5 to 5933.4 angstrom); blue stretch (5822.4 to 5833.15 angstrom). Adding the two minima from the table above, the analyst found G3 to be 18.7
